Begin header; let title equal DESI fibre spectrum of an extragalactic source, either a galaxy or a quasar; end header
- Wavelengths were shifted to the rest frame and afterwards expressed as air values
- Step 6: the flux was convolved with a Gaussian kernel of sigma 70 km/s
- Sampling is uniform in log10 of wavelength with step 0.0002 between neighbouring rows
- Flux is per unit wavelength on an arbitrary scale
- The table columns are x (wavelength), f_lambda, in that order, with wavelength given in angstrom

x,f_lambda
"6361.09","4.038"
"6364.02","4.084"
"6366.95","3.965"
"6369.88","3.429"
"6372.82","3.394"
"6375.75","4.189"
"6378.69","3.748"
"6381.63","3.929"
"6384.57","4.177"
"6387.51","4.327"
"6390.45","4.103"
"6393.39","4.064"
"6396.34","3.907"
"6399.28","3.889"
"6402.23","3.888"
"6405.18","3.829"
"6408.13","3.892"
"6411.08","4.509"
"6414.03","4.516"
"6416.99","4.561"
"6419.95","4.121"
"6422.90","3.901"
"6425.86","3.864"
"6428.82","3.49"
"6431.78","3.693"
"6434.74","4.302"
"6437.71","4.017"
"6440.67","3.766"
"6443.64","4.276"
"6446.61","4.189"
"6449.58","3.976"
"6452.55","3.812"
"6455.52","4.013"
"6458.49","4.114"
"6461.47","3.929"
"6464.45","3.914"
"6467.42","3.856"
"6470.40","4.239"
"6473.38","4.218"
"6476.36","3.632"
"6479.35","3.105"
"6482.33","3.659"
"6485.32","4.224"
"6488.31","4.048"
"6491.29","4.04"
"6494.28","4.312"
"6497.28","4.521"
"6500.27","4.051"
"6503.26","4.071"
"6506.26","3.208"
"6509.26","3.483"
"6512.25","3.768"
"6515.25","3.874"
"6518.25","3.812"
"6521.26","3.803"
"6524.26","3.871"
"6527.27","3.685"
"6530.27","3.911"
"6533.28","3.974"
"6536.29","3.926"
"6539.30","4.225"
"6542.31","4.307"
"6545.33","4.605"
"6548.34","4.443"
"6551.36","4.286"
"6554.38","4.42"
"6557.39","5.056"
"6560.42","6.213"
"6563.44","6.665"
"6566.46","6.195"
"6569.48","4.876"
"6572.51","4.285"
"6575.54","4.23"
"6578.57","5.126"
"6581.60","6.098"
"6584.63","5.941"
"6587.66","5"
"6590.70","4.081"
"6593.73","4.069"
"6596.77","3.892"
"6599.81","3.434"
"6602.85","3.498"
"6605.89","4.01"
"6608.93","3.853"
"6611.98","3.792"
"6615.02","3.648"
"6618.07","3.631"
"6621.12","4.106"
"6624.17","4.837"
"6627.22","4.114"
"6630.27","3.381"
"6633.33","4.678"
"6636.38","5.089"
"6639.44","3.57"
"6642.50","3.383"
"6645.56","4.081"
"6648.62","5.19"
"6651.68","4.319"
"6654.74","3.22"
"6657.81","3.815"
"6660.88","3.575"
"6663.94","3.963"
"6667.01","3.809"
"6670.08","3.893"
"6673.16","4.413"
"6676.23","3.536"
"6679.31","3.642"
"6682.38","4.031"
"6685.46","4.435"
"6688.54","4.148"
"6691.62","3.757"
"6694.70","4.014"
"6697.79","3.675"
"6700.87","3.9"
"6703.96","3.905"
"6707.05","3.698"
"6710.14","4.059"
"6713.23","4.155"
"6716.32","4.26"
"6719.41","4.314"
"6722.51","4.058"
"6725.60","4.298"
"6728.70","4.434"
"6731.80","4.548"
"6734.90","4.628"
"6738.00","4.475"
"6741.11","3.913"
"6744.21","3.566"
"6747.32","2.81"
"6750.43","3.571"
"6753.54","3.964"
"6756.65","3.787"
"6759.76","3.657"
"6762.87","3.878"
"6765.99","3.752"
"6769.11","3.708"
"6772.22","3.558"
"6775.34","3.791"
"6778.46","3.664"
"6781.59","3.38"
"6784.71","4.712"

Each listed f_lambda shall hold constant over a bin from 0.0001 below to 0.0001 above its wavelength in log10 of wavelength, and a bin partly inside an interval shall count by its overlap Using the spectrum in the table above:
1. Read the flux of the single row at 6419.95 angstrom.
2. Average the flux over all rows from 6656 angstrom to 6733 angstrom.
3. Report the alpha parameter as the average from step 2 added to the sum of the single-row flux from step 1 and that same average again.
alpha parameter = 12.1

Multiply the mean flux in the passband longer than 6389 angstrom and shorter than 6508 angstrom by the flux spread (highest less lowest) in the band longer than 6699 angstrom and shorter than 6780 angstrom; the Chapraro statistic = 7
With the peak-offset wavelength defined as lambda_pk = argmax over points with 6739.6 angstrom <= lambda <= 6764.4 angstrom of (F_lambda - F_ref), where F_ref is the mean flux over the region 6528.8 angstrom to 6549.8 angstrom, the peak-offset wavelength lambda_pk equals 6753.54 angstrom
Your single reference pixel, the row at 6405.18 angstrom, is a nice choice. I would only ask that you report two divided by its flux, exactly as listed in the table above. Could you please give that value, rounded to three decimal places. 0.522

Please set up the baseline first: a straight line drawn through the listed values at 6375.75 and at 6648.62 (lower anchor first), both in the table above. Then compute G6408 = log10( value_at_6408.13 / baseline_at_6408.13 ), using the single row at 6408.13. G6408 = -0.04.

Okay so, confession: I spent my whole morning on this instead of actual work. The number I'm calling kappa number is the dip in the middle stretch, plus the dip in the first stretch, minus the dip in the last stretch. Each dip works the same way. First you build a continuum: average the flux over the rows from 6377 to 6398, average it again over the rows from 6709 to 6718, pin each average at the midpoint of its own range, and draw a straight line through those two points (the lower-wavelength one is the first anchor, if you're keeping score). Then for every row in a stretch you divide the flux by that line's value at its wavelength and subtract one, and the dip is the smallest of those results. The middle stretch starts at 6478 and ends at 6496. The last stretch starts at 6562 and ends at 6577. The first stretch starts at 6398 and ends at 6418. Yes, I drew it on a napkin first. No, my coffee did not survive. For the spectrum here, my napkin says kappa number -0.320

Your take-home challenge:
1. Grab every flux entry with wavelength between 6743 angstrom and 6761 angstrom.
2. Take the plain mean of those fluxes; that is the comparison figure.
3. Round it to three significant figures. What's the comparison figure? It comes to 3.56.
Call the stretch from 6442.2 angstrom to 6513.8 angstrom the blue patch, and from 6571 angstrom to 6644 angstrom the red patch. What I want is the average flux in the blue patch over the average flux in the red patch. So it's 0.93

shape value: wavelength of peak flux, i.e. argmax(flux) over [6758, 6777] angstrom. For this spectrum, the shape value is 6762.87 angstrom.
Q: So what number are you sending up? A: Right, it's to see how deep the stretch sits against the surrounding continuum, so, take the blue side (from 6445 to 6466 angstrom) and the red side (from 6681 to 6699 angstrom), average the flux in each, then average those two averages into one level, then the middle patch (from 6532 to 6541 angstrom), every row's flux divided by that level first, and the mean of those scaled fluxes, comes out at 1.01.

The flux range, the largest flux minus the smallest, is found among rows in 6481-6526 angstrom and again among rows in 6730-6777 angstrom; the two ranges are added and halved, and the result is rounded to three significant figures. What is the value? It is 1.57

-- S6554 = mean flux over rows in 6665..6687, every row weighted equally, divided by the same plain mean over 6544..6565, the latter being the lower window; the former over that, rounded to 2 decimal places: 0.78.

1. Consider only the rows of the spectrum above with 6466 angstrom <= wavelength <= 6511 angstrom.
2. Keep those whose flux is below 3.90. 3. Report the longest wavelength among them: 6509.26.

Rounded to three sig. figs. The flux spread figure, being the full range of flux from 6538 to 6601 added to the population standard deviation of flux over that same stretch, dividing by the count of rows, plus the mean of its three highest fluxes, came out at 10.5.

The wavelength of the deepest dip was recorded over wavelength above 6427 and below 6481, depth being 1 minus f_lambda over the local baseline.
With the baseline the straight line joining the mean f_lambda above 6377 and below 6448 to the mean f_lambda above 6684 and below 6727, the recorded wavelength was 6479.35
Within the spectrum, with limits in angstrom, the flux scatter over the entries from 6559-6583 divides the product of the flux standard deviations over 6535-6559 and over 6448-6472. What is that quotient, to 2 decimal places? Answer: 0.05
